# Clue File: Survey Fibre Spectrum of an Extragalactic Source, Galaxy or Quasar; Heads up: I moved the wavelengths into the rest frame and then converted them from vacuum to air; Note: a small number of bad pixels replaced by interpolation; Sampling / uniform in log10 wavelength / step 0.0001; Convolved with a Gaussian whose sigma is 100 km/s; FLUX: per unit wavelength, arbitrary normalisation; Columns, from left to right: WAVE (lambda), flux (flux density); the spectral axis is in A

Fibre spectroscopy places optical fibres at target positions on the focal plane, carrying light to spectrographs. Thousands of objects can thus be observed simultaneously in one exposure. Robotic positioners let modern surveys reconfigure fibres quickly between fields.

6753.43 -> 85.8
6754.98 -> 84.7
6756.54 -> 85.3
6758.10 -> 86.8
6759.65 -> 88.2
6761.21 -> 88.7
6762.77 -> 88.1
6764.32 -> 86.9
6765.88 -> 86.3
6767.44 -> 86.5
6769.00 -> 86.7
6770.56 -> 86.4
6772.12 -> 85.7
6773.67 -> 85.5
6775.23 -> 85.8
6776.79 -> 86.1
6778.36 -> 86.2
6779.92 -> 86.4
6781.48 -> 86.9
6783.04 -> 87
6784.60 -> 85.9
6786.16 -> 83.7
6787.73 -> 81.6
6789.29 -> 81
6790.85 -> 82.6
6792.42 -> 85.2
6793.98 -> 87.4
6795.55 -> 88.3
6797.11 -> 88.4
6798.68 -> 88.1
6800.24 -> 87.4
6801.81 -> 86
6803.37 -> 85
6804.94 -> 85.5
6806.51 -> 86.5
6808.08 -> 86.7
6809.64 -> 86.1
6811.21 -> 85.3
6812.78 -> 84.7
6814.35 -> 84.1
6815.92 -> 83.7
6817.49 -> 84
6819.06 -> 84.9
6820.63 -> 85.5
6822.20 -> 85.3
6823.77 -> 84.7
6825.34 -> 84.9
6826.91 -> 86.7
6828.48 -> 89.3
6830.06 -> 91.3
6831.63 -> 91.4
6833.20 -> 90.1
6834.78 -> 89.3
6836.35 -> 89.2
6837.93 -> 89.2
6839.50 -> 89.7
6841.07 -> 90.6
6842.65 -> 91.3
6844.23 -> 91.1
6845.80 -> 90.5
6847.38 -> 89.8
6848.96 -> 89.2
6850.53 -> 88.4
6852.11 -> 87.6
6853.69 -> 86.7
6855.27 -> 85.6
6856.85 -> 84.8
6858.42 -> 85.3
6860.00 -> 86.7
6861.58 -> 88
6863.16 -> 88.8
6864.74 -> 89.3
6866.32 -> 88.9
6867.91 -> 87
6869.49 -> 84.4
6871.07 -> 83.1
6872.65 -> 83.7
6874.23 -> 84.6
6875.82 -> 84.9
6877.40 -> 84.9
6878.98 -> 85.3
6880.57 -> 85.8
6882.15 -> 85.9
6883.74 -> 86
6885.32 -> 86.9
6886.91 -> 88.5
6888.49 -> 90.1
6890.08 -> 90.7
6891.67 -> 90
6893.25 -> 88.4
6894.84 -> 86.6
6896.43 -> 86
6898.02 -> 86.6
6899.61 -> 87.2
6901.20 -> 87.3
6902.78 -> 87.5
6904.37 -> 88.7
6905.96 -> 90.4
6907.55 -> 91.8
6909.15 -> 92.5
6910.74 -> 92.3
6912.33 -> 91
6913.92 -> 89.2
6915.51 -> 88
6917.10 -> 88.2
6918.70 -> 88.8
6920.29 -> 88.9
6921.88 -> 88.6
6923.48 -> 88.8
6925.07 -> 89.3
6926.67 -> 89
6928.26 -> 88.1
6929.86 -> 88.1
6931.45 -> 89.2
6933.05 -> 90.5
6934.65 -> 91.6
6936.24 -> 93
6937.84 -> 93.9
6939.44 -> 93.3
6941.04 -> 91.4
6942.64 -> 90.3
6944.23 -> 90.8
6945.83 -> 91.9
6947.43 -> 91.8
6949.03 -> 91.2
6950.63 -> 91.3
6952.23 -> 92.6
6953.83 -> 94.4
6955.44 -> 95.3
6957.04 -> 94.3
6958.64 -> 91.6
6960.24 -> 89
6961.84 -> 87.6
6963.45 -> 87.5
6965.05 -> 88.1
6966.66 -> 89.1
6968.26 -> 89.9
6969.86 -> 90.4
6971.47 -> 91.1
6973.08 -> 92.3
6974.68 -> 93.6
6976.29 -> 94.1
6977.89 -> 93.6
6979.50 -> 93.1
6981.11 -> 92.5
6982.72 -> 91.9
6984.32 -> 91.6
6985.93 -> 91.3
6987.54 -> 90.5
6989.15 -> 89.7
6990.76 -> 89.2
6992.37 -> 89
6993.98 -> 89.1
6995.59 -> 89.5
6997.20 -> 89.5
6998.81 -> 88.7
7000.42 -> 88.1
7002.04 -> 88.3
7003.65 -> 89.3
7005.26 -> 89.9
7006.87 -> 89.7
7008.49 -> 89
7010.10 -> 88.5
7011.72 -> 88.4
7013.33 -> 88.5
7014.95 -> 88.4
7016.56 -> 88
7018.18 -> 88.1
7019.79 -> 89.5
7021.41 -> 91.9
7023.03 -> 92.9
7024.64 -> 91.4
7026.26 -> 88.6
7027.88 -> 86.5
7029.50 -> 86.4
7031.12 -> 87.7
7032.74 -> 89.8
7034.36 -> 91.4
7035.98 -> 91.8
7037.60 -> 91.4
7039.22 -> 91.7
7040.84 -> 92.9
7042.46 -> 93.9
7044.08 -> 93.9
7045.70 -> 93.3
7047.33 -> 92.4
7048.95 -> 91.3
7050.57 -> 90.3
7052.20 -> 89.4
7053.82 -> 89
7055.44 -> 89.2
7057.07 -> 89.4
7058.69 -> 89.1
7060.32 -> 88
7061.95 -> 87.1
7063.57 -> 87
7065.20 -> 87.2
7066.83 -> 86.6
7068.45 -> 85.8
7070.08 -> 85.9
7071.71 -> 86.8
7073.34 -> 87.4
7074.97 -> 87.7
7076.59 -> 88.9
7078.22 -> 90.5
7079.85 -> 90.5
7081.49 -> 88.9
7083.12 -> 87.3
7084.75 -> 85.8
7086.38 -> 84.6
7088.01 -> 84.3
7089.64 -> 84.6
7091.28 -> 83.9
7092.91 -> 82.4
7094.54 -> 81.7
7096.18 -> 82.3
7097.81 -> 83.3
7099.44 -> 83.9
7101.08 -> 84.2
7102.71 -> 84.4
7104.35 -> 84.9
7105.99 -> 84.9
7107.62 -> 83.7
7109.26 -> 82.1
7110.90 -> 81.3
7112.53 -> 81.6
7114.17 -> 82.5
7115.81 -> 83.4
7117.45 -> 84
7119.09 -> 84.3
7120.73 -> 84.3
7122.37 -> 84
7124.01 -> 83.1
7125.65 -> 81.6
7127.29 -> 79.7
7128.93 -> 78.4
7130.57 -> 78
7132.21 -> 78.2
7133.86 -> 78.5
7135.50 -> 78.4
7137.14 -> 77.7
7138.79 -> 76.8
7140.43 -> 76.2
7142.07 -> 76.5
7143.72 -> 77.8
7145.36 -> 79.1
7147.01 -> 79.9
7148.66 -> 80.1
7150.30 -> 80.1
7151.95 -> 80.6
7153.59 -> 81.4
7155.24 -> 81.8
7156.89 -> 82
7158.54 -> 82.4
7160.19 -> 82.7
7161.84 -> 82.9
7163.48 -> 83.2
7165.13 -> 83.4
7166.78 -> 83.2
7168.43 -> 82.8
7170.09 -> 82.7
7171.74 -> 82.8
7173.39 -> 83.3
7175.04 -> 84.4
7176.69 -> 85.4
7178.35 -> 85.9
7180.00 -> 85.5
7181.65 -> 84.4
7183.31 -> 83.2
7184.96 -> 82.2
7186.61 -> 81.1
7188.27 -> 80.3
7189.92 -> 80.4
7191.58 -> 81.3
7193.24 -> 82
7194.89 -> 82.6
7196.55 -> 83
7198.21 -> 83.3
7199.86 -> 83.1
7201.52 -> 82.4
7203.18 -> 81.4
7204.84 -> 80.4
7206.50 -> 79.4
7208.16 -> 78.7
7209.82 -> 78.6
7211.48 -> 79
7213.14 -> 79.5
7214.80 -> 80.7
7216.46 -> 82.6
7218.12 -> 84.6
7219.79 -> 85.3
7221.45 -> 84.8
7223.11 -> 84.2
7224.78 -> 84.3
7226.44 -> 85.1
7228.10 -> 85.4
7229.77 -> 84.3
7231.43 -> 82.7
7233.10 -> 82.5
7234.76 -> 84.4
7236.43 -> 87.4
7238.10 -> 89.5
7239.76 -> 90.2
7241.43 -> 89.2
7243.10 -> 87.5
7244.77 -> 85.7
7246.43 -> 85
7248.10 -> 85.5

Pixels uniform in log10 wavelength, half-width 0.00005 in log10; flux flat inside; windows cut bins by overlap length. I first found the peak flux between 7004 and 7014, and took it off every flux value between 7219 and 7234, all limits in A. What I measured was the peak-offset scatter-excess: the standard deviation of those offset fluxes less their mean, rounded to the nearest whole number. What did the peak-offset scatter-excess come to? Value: 7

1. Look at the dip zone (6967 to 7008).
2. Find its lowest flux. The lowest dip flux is 88.1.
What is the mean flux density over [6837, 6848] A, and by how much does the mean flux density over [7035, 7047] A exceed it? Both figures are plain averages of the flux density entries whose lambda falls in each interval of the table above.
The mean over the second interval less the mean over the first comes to 2.4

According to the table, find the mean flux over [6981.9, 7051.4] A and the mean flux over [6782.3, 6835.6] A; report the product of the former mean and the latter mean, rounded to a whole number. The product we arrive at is 7756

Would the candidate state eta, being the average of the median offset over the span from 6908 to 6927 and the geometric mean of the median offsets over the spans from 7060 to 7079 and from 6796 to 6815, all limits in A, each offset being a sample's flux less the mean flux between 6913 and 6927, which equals 1.1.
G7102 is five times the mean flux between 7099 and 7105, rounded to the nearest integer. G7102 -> 422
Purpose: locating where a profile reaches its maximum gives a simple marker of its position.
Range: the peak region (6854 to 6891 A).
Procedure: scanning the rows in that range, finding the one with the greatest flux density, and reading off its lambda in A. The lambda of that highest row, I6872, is 6890.08 A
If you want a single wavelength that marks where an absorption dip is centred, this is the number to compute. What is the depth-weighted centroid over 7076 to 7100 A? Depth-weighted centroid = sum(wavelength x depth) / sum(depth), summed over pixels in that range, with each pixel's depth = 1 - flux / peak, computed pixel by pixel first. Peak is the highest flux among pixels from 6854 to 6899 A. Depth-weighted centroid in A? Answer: 7091.5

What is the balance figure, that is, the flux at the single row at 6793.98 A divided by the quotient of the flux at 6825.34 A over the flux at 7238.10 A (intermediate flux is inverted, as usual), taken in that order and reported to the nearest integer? 92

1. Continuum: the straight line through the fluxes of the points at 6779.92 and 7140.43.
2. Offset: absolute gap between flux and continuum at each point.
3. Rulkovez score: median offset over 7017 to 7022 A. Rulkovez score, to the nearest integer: 10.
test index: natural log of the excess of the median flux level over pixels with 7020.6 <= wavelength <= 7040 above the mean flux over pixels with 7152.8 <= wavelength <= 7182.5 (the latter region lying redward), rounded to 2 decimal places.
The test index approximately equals 2.09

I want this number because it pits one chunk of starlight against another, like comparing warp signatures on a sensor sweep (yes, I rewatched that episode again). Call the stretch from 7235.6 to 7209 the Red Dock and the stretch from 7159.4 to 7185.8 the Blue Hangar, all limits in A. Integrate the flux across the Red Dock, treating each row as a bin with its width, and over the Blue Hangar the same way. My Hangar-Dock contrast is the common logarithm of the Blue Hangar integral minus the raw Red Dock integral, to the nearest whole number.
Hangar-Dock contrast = -2205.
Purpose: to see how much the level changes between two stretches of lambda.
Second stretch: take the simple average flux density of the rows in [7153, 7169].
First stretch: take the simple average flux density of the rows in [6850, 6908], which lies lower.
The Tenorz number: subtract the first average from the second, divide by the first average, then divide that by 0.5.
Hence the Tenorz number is -0.10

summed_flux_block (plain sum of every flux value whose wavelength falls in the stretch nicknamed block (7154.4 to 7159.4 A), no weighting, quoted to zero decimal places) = 246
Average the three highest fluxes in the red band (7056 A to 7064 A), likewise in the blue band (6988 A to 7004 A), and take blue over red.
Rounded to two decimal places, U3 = 1.01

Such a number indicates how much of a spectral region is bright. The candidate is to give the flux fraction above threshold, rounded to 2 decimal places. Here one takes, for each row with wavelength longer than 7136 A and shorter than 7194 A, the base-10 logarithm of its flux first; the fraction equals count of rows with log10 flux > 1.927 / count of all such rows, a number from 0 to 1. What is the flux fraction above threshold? 0.09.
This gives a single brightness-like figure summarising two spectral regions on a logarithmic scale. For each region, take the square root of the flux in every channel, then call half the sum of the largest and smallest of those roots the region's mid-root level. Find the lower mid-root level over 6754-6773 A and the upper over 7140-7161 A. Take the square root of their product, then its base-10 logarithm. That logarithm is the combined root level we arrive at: 0.959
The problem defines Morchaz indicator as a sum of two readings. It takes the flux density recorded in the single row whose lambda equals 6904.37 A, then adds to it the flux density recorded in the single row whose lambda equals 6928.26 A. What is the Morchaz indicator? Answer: 177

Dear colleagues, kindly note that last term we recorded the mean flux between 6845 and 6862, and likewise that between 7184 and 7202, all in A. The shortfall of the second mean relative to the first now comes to 6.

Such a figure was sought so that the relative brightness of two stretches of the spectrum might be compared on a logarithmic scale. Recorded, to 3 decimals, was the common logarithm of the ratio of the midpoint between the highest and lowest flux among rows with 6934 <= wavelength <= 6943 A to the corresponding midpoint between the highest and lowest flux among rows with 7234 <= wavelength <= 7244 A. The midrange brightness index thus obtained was 0.023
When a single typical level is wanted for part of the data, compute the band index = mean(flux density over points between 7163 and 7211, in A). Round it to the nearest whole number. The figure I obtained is 82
